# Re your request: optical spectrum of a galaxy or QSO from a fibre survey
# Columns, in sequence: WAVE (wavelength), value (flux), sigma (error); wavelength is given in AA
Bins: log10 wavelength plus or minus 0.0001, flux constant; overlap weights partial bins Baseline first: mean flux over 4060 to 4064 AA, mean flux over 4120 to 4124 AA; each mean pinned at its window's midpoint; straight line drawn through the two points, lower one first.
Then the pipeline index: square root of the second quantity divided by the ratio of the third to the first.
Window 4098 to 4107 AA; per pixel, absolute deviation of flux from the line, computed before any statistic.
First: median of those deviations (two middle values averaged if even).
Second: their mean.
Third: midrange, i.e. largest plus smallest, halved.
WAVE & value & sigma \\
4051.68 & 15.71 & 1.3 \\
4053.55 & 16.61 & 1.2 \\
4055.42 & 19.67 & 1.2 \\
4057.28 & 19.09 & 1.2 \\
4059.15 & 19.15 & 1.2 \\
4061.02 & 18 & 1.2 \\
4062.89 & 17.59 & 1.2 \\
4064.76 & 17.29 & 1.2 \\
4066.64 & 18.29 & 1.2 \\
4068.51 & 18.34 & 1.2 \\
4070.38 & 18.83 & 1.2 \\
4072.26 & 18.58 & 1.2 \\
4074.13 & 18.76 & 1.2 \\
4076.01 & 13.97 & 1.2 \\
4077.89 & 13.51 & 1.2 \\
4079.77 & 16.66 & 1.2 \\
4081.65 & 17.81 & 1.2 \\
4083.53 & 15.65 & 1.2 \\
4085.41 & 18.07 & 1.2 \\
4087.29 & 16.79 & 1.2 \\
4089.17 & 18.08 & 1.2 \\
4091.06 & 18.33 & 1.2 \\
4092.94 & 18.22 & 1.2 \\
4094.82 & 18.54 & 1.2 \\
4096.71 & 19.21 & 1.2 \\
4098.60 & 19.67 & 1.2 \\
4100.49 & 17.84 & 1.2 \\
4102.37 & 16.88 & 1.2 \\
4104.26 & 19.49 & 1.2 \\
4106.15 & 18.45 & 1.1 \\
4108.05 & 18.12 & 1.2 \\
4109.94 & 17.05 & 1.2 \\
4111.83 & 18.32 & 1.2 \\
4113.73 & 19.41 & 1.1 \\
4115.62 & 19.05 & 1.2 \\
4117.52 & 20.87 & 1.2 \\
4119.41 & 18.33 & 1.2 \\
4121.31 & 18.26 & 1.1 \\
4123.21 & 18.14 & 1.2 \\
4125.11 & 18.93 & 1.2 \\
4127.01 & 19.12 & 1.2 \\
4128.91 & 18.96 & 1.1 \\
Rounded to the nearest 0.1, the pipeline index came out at 1.1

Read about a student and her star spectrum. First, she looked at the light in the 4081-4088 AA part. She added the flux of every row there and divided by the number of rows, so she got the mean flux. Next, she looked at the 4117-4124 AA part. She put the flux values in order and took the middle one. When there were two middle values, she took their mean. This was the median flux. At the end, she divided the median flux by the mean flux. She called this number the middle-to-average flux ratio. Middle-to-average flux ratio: 1.07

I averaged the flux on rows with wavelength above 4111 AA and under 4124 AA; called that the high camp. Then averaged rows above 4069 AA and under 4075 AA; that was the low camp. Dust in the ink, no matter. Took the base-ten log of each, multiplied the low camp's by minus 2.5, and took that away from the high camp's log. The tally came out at 4.46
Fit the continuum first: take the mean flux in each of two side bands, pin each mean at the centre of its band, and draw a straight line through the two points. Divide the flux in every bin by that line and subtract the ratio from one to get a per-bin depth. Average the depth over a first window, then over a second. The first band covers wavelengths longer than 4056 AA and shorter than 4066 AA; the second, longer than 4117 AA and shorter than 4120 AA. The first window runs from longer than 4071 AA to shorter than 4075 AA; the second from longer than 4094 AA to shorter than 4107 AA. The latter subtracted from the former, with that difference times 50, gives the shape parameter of -1.9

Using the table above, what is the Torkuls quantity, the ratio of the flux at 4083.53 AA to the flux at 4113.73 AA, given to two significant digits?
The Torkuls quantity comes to 0.81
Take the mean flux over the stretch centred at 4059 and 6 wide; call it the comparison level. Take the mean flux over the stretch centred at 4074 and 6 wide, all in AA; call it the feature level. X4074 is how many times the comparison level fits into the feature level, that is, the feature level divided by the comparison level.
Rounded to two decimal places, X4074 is 0.91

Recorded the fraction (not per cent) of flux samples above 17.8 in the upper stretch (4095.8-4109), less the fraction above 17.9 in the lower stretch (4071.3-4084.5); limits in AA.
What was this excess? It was 0.57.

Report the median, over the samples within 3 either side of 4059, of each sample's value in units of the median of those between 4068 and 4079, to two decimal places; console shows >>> 1.03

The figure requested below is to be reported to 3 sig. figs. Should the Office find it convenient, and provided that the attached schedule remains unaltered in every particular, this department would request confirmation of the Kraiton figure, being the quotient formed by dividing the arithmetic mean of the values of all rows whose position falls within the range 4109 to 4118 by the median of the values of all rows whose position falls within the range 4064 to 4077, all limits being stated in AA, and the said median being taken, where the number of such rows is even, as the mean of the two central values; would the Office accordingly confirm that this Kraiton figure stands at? 1.03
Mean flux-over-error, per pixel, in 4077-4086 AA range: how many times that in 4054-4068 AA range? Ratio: 0.886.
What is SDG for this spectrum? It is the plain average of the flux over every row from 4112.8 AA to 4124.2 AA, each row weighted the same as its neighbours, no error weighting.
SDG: 19.0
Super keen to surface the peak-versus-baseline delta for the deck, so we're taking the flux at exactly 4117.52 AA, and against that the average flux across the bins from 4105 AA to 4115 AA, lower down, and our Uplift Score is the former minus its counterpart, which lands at 2.6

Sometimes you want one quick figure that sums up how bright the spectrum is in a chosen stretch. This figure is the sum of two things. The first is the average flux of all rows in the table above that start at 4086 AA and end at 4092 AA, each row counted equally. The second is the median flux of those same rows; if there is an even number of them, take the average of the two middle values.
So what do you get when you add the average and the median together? 35.8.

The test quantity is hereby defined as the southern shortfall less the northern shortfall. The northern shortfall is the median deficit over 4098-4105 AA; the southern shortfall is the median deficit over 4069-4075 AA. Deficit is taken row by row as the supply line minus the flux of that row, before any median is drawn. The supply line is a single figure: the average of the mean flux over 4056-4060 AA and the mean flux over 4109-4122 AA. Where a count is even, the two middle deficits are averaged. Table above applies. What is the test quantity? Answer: -0.1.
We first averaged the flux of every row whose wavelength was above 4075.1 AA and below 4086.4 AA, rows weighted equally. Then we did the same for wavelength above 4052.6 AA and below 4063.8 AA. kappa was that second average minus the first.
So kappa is 2.4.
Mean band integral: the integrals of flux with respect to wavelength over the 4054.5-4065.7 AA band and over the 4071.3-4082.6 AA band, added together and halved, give 197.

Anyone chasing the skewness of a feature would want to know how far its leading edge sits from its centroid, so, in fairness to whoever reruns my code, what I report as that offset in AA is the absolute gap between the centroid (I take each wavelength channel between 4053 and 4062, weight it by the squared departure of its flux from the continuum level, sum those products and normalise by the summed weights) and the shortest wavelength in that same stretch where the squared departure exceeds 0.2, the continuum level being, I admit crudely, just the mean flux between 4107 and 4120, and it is 1.1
